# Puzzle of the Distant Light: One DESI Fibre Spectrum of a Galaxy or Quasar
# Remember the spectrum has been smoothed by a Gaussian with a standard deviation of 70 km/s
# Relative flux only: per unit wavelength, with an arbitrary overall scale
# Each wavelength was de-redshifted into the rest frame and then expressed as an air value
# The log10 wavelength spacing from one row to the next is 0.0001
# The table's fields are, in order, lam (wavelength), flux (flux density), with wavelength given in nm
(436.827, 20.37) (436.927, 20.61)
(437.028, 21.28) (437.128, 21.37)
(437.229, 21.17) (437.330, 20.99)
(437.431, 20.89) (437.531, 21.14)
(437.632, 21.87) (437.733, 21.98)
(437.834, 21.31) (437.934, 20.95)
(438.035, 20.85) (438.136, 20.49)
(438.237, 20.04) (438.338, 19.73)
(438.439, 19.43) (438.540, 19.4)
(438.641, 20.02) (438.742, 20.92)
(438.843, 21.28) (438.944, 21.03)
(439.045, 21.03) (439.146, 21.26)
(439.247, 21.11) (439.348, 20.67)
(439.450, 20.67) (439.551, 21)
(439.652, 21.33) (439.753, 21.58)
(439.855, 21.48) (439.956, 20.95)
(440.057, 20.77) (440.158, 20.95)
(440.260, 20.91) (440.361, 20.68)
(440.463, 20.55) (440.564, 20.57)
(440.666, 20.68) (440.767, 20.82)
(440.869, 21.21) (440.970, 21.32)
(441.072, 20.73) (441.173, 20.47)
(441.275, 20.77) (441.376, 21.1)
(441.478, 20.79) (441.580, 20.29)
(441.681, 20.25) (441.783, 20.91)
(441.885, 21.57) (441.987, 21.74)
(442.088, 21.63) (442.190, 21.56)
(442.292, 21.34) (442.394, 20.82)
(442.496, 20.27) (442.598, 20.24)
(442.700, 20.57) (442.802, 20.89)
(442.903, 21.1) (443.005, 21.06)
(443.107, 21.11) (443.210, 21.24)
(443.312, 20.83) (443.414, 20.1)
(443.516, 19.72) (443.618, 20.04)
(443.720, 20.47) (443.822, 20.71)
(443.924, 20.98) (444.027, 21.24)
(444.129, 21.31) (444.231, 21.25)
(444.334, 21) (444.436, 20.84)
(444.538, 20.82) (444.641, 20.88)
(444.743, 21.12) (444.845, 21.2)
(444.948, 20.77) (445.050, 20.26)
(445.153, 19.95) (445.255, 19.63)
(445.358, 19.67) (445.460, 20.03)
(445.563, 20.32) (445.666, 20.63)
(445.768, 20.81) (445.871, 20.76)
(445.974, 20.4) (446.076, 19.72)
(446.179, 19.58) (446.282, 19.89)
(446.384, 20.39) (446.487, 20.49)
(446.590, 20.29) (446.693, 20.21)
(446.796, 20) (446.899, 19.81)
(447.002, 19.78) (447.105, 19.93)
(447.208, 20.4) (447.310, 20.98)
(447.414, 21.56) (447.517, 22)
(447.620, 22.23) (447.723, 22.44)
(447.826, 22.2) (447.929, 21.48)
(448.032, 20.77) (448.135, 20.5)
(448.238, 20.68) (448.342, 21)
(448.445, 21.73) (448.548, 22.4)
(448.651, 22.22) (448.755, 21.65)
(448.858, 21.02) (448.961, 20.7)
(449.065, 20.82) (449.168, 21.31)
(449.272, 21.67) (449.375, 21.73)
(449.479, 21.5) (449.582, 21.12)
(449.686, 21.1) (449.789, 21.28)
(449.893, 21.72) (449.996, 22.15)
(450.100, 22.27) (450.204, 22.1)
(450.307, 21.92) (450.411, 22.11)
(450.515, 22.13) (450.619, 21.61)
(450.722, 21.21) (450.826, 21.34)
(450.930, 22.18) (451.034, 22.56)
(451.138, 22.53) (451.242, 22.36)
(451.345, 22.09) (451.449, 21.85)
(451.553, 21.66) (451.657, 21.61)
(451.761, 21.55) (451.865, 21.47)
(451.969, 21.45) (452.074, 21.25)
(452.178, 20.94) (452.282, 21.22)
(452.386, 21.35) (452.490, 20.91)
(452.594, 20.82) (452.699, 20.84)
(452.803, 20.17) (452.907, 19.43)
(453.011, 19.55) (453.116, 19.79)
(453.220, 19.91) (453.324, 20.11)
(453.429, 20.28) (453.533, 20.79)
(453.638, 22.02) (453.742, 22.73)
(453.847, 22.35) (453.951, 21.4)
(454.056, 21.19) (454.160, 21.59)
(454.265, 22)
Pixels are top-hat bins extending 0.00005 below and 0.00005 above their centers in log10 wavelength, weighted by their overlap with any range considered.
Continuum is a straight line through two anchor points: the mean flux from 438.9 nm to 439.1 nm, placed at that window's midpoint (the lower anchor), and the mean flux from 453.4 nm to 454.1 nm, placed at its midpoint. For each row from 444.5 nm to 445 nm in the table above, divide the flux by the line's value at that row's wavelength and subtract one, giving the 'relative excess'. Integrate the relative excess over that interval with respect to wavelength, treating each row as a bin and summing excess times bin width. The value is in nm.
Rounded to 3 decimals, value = -0.007 nm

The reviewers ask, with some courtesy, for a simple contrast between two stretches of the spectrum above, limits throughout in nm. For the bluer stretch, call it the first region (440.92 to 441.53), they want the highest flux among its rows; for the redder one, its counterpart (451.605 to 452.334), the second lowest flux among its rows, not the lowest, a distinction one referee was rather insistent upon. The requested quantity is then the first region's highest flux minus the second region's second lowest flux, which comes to 0.10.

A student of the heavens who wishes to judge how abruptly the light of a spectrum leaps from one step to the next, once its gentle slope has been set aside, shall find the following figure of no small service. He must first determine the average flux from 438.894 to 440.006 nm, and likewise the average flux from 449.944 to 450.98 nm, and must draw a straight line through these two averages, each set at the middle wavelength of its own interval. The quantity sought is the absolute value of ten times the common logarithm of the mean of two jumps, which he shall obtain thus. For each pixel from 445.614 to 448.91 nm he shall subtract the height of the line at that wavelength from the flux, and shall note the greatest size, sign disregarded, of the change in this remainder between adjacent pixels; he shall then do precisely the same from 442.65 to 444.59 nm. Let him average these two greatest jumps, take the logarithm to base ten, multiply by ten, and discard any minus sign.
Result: 1.4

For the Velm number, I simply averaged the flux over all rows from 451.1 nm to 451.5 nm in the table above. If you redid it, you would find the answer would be 22.2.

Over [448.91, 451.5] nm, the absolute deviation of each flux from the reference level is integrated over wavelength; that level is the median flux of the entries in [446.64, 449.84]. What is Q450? 1.75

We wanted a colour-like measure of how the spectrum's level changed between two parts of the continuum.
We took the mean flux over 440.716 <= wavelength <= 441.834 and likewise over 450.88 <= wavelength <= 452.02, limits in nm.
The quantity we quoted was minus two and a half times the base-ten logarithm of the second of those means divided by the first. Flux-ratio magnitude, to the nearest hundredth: -0.06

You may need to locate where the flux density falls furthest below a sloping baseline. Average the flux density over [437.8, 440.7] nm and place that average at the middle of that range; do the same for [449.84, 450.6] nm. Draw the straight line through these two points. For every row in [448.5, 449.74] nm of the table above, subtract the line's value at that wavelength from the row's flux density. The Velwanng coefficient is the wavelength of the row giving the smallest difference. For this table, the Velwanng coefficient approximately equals 448.961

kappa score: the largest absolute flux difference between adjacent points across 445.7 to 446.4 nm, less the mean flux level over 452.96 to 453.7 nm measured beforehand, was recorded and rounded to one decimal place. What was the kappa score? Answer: -19.7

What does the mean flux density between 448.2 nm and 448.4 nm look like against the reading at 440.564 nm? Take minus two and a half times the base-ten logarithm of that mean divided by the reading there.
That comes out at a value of -0.01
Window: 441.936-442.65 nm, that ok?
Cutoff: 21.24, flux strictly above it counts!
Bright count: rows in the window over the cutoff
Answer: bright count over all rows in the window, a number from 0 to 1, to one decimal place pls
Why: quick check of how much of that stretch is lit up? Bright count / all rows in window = 0.6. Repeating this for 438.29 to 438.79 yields 0.0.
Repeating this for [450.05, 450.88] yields 0.9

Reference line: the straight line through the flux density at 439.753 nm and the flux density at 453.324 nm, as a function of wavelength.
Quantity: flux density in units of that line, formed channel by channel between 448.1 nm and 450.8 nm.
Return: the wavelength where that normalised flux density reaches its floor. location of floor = 448.135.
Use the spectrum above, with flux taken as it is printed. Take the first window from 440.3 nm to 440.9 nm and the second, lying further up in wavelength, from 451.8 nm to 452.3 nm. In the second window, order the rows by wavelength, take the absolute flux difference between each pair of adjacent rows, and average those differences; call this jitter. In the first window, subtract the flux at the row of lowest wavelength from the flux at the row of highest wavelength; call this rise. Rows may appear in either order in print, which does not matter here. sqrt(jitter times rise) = 0.33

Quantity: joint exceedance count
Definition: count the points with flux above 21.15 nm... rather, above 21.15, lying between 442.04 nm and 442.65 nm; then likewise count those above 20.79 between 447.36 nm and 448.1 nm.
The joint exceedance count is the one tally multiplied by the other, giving 18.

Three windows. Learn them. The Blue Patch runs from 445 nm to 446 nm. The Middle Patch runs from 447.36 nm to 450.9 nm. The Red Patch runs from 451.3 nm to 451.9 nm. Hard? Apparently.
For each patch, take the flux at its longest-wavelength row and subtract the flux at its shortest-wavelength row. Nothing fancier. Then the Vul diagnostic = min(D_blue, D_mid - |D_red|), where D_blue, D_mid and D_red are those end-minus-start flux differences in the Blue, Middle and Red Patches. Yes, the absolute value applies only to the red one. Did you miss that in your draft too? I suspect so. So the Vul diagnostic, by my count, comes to -0.84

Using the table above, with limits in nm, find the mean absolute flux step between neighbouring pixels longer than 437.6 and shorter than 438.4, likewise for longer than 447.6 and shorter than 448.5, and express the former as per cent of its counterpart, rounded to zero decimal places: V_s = 80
